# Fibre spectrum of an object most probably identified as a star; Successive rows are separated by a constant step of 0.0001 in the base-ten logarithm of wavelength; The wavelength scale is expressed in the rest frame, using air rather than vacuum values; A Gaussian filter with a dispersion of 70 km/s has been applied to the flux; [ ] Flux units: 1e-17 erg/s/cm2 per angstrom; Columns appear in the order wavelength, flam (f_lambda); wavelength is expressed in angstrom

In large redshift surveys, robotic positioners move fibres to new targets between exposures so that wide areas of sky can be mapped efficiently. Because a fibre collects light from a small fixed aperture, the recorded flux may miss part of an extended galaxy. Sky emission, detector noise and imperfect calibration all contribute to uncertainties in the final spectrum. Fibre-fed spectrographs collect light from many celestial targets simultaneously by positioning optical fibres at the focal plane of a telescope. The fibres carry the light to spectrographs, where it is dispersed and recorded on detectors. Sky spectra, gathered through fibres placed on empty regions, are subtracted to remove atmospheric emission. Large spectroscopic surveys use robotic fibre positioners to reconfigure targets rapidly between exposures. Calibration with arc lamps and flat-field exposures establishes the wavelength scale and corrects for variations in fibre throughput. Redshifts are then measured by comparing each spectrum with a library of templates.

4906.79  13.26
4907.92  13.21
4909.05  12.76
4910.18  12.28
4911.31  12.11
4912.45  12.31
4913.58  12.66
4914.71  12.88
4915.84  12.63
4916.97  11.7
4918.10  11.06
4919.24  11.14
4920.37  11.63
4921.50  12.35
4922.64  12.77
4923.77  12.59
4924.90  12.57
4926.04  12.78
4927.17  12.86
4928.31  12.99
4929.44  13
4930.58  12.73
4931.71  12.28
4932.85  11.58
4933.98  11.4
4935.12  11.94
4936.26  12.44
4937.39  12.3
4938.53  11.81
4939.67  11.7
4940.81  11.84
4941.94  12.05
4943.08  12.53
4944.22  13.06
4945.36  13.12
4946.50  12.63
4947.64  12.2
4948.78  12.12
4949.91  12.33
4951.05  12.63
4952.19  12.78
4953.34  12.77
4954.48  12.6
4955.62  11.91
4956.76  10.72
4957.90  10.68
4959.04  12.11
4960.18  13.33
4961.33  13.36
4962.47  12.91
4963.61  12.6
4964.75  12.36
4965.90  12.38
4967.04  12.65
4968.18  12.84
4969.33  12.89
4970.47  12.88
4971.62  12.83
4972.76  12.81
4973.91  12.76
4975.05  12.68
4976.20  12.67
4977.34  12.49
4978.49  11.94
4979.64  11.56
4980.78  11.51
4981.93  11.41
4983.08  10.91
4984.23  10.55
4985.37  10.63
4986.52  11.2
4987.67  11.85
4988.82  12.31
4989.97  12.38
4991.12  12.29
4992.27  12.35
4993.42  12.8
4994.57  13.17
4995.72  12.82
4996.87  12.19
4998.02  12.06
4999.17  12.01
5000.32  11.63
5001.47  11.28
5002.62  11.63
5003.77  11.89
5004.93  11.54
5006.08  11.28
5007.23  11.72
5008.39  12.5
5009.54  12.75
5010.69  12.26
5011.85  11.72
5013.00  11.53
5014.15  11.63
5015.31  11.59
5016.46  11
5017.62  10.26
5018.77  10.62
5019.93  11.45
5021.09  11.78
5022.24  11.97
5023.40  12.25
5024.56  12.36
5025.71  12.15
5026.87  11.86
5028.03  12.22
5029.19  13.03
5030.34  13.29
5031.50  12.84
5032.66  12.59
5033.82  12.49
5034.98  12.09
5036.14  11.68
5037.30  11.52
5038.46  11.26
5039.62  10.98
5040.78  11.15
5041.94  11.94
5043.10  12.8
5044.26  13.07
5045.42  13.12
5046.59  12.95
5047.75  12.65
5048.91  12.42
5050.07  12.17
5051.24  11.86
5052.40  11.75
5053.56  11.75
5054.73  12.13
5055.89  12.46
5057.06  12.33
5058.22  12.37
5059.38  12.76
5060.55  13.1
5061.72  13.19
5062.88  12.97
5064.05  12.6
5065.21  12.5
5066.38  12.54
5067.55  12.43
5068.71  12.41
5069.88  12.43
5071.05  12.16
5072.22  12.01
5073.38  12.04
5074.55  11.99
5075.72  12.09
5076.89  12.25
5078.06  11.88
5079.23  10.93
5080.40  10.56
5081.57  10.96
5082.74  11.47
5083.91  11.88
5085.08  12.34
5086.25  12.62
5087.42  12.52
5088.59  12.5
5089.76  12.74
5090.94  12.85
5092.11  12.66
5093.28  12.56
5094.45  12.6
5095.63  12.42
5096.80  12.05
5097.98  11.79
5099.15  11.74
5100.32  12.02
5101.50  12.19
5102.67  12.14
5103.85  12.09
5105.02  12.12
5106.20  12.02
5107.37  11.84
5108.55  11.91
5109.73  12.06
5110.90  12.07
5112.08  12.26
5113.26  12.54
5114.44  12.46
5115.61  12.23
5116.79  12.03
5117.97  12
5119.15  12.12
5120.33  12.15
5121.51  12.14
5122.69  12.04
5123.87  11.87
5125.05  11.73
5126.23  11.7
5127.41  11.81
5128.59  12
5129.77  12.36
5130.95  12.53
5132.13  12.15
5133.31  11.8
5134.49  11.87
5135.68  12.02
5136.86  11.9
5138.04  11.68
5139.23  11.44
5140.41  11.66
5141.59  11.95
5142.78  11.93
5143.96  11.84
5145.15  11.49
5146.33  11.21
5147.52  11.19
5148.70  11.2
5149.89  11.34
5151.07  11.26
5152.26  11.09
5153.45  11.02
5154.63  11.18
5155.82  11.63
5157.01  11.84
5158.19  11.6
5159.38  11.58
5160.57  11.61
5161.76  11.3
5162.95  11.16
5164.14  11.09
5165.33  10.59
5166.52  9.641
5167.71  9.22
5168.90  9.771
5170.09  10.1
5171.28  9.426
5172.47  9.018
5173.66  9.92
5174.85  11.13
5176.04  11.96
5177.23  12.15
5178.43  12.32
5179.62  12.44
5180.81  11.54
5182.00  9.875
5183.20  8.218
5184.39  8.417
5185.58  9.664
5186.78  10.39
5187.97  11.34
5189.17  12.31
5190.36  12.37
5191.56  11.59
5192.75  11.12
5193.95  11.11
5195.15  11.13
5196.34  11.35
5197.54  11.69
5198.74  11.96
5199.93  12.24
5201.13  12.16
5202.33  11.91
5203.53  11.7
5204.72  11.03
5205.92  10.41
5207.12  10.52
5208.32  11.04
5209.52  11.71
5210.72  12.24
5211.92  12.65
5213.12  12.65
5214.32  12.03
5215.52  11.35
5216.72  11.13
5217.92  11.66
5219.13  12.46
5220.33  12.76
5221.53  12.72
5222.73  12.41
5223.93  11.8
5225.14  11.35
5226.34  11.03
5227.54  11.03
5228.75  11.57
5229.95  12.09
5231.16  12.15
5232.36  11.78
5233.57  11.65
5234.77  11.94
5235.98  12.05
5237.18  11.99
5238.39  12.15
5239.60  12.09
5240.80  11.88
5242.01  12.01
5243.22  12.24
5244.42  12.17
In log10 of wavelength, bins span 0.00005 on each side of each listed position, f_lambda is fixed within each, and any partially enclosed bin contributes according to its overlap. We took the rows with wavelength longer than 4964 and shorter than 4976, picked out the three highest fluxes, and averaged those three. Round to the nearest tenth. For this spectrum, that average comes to 12.9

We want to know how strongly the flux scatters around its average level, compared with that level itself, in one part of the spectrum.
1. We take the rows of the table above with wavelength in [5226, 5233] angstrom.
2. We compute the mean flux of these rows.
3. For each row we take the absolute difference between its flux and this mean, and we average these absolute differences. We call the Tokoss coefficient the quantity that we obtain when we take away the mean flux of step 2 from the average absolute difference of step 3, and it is -11.2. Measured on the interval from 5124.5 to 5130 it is -11.7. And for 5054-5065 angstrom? -12.3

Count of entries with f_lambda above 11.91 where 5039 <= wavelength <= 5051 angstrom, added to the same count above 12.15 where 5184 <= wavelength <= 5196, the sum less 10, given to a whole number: 0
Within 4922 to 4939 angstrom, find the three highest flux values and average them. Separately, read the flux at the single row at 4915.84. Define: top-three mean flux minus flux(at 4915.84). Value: 0.3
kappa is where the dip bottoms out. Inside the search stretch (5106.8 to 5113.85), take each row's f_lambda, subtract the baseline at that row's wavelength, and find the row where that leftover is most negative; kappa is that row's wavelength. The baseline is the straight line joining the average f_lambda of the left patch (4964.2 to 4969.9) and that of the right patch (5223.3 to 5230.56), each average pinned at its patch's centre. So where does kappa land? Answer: 5107.37 angstrom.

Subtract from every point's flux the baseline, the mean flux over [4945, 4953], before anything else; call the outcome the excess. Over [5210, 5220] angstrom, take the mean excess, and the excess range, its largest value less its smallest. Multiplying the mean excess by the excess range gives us -0.8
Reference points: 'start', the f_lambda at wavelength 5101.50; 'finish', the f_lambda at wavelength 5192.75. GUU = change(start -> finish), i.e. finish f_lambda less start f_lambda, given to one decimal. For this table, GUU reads -1.1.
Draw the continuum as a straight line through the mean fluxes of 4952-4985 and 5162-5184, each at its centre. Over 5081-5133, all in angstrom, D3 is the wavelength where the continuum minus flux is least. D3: 5130.95 angstrom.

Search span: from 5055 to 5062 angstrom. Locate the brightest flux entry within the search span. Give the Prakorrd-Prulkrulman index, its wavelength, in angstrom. 5061.72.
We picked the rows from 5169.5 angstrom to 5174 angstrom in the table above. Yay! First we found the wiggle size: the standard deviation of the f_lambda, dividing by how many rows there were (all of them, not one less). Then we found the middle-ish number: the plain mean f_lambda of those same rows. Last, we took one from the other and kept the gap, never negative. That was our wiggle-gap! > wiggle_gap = 9.2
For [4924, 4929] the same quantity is 12.6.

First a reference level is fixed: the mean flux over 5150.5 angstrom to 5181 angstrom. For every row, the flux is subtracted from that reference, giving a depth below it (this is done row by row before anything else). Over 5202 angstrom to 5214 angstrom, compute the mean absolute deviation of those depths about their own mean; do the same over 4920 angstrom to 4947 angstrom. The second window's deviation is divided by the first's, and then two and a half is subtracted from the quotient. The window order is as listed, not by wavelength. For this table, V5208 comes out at -1.8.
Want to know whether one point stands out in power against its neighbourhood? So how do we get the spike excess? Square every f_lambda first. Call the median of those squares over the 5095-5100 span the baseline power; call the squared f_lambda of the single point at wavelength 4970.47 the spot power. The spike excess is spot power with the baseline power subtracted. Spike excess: 24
